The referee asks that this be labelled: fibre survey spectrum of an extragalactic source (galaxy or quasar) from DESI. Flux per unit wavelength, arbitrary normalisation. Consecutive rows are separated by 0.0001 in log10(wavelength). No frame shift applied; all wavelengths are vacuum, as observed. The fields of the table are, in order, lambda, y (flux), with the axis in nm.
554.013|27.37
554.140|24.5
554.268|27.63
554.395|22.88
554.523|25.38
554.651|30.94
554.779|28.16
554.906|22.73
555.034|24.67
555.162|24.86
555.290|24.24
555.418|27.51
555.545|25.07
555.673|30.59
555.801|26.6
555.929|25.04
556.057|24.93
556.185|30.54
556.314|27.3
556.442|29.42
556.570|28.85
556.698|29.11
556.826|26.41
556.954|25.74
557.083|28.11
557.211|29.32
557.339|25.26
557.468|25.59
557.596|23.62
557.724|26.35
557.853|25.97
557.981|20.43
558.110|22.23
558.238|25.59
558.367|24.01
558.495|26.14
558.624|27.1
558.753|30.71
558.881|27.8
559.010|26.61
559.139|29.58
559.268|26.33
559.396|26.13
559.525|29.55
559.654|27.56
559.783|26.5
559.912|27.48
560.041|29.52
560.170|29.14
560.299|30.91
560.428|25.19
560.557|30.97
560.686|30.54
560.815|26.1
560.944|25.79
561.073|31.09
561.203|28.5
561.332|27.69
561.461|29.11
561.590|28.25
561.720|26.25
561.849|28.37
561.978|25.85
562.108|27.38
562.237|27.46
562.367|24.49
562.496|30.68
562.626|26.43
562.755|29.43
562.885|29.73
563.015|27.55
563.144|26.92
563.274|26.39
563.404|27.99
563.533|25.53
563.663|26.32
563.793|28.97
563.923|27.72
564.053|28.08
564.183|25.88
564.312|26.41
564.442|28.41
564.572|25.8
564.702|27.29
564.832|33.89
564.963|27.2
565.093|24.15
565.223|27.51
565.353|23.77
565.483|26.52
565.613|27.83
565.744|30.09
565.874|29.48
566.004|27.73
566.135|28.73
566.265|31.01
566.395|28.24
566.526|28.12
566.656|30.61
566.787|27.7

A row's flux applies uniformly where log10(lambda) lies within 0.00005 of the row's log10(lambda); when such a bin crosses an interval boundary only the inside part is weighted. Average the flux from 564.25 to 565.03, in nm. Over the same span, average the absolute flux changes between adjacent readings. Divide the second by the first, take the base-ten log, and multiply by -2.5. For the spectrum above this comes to 2.2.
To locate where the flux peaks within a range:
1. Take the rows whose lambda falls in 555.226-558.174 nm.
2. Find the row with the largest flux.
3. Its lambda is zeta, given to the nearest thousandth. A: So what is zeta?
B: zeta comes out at 555.673 nm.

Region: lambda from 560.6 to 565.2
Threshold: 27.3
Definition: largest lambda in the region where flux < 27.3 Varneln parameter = 565.093 nm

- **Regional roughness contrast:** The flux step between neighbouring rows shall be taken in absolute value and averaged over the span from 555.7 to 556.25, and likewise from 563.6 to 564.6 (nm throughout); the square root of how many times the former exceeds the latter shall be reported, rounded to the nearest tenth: 1.2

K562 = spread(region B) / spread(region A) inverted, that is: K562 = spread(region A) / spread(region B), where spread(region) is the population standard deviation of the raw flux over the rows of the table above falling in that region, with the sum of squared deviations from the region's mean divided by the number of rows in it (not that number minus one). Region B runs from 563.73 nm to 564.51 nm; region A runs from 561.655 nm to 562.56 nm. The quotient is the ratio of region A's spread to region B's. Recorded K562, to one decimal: 1.7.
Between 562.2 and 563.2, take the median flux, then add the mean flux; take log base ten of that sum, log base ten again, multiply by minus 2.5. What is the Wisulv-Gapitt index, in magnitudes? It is -0.603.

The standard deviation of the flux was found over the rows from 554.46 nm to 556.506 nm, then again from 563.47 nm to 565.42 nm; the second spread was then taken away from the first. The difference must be 0.17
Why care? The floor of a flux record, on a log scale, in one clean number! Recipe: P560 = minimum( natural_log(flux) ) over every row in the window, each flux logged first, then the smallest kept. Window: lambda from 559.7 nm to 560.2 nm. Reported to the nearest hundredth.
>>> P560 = 3.28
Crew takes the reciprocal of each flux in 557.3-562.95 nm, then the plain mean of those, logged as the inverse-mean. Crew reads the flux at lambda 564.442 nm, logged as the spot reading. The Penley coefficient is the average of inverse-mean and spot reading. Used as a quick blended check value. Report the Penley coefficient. 14.2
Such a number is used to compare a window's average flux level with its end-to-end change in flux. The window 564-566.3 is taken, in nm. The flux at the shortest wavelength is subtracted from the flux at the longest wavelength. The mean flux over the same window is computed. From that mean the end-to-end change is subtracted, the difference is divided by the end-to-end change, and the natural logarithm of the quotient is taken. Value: 2.1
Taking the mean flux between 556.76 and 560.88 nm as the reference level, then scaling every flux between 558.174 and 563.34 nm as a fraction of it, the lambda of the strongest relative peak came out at 561.073 nm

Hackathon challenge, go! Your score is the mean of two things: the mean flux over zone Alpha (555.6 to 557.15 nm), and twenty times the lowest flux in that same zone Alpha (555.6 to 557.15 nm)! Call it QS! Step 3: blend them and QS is 263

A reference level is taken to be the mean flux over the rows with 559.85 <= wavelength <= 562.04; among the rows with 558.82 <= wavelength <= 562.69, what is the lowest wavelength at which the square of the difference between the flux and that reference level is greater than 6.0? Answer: 560.299 nm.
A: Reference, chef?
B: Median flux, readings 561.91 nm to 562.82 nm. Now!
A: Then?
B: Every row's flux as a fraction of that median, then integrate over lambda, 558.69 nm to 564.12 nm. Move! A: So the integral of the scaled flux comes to 5.5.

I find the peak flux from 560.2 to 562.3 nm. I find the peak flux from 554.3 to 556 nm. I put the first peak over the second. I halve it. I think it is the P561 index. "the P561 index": 0.502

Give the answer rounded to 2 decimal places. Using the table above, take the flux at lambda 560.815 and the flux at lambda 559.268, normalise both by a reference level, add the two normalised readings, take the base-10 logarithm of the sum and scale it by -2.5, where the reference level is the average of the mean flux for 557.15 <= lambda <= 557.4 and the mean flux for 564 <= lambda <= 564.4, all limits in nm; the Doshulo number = -0.72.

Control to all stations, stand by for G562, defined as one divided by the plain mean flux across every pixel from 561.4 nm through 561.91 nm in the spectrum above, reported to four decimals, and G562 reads 0.0357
